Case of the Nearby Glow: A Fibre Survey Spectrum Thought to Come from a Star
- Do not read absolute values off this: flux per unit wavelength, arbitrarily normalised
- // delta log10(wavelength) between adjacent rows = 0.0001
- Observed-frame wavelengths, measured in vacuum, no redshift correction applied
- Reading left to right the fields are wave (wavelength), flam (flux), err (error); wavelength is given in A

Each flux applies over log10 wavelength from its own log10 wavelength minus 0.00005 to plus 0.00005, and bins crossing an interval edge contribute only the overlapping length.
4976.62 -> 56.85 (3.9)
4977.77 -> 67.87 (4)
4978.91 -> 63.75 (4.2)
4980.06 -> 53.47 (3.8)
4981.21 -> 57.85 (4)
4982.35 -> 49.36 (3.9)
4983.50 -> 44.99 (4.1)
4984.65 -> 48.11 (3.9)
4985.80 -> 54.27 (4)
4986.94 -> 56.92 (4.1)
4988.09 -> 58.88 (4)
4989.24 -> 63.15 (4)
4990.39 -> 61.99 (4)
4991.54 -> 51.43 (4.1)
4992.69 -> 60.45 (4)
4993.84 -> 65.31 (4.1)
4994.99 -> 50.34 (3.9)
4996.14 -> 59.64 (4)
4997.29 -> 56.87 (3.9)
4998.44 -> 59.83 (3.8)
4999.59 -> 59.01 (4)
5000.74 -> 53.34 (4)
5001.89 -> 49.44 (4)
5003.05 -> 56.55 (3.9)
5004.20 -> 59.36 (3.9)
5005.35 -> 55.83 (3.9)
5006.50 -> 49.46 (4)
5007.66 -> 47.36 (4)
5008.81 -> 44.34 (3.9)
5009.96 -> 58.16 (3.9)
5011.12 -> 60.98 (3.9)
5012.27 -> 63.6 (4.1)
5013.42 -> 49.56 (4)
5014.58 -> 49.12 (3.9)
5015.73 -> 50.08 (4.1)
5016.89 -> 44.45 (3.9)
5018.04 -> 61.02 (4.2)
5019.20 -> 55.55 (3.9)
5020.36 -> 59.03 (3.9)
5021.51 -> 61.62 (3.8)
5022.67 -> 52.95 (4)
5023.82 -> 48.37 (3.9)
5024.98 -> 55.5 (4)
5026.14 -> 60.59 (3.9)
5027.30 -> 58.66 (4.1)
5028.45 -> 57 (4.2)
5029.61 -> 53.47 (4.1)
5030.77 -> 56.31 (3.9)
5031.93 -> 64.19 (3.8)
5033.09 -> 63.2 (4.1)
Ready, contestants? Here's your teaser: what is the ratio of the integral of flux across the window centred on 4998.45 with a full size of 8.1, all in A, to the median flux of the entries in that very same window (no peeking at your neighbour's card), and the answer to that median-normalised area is 7.9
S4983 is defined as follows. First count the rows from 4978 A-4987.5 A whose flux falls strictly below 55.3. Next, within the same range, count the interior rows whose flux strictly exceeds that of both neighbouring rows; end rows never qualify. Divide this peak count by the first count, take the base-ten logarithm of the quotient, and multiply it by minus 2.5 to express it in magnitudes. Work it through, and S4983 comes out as 1.7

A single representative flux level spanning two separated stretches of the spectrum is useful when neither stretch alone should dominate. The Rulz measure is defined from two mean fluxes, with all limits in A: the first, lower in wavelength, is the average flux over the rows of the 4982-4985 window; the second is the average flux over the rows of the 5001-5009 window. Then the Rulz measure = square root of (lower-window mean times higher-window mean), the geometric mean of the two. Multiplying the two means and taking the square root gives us 49.6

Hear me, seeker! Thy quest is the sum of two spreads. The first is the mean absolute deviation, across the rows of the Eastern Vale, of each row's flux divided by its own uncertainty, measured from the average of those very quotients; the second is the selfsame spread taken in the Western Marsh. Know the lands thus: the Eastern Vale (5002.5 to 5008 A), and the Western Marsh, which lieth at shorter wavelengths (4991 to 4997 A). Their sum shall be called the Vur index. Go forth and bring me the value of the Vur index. 2.48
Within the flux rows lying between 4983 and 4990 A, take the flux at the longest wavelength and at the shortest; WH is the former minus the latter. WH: 18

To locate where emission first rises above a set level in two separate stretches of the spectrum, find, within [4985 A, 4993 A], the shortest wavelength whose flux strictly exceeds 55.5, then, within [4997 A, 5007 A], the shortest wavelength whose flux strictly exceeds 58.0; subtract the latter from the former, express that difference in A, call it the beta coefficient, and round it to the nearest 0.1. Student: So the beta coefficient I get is -11.5 A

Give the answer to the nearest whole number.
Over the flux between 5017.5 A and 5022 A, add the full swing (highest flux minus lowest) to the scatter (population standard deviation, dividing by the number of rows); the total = 8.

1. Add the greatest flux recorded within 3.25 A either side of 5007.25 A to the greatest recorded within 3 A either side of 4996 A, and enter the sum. 125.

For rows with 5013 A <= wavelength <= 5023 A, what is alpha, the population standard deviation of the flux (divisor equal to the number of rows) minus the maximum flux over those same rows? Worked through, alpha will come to -56.0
